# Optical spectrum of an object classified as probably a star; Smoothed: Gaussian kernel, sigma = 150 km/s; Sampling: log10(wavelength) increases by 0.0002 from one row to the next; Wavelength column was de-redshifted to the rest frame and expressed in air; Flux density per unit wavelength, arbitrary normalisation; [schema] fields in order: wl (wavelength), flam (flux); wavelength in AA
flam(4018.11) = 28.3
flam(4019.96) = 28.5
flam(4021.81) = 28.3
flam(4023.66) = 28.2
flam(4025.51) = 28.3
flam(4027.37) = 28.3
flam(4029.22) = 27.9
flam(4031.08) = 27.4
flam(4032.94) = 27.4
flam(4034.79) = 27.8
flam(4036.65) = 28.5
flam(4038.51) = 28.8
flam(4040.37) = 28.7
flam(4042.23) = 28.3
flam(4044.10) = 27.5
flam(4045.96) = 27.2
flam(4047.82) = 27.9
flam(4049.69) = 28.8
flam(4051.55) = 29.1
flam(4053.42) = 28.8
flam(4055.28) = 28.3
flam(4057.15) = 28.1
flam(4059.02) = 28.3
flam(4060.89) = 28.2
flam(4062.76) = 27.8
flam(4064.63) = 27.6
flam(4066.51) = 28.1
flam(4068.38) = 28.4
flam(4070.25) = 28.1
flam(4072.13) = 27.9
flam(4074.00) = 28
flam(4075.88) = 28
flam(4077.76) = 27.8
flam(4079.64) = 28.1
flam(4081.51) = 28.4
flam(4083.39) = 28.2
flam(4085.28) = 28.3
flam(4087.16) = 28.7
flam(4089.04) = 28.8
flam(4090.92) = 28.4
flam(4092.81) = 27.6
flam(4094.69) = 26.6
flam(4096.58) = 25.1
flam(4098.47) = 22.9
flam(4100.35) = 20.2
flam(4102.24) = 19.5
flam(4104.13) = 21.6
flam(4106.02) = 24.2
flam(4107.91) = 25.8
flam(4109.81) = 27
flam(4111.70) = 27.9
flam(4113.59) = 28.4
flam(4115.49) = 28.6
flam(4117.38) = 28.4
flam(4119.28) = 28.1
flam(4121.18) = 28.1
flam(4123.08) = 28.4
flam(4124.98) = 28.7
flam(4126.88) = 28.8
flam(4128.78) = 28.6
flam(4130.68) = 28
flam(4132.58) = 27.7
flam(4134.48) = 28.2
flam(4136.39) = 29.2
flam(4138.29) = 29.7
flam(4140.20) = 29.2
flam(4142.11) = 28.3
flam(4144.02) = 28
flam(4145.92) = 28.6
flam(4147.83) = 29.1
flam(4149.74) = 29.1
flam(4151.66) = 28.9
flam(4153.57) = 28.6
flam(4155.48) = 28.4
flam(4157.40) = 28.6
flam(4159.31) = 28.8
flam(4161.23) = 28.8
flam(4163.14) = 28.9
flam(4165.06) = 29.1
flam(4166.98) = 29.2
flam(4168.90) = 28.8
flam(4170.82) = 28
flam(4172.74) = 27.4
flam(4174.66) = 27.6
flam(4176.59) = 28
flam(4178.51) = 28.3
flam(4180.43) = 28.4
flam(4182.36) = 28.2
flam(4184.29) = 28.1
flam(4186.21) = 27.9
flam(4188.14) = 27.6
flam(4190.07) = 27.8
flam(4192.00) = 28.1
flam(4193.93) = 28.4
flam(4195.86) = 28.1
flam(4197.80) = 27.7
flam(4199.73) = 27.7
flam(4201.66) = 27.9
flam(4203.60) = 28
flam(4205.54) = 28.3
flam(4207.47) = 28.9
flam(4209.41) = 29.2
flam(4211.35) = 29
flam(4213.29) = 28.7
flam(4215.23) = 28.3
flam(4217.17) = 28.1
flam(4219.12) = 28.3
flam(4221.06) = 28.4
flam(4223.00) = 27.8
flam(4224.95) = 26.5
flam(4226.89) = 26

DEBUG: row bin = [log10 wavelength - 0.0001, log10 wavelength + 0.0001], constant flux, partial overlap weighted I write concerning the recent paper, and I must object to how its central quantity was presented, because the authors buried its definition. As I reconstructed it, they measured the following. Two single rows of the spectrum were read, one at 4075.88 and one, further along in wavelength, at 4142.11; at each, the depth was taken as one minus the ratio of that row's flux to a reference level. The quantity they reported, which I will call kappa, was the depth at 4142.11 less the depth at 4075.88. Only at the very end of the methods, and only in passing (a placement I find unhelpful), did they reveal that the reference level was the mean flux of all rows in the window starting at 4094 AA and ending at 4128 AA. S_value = -0.012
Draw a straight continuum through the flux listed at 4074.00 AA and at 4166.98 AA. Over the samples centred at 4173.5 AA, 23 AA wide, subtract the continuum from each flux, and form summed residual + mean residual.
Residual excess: -12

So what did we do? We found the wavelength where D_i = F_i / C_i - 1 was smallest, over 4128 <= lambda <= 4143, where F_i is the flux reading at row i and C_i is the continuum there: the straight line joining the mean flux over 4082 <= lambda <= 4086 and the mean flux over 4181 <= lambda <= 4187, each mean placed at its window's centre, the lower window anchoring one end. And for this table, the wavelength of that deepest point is 4132.58 AA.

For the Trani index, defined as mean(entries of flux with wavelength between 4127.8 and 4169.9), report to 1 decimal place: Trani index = 28.7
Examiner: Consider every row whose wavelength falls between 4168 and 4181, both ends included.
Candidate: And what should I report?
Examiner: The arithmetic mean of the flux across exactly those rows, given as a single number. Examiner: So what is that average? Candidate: 28.1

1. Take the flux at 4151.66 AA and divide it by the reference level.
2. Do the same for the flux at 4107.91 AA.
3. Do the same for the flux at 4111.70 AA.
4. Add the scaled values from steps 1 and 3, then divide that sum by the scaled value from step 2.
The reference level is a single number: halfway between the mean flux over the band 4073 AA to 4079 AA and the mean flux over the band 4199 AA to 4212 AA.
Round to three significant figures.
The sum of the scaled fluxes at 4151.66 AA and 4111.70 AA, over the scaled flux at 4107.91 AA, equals 2.20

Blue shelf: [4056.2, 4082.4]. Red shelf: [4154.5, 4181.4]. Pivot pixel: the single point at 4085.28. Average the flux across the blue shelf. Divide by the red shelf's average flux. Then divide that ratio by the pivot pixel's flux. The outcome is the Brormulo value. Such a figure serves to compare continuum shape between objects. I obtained 0.0348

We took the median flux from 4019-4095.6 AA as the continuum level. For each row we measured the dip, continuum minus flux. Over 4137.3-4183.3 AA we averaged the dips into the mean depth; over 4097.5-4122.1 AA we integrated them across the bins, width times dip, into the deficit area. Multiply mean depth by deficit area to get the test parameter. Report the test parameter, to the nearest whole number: -26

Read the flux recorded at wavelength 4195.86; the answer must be 28.1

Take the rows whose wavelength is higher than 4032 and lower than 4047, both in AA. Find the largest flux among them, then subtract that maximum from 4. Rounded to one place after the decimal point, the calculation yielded -24.8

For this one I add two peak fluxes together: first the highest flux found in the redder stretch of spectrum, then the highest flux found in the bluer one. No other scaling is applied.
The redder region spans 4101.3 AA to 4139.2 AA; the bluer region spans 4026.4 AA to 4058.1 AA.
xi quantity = 58.8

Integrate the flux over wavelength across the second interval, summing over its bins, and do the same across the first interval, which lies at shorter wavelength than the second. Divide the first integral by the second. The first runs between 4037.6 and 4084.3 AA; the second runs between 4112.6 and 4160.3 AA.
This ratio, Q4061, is 0.97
